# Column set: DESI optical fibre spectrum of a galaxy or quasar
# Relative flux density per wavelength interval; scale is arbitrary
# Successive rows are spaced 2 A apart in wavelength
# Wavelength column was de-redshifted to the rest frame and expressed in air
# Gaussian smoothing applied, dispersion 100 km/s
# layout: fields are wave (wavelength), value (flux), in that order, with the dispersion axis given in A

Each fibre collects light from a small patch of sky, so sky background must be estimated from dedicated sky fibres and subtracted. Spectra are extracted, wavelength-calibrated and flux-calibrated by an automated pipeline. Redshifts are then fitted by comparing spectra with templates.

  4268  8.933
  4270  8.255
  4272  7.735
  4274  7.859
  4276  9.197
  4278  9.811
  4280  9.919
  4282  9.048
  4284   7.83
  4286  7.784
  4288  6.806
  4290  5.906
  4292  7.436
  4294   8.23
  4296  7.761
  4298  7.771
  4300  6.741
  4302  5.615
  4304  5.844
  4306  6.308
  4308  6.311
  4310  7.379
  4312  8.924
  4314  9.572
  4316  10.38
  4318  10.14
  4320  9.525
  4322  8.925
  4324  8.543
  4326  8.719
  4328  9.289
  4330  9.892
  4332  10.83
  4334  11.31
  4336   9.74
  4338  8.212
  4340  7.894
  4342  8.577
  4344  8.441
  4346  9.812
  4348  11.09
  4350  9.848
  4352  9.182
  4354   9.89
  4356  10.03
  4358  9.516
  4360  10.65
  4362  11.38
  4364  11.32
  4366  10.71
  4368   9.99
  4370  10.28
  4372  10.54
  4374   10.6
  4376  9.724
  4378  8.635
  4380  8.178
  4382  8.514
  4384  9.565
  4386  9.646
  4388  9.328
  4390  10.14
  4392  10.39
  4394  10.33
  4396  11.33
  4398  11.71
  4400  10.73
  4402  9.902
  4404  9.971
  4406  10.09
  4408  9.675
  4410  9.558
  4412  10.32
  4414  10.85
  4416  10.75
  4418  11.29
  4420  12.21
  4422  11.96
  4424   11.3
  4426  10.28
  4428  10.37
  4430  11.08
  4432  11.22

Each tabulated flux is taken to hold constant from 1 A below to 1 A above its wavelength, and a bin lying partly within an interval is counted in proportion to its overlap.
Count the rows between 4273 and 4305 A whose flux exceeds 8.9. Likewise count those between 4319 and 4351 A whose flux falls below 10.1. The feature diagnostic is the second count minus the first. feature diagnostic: 9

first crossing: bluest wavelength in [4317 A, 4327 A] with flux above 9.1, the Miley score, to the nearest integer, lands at 4318 A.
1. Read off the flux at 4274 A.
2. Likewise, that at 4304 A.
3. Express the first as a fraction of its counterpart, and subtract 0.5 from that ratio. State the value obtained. 0.84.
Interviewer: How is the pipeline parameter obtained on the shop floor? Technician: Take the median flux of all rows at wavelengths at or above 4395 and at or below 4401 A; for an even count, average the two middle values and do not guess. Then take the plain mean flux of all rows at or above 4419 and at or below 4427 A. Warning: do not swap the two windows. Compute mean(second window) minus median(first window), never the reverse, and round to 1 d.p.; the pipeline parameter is 0.1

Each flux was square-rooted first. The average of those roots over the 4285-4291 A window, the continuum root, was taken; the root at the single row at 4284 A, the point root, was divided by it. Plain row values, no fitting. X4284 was 1.07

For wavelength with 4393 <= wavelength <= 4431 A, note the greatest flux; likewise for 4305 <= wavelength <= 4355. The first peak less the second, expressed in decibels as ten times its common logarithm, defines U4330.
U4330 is 0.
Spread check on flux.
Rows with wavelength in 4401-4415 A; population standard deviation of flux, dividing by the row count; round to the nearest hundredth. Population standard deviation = 0.40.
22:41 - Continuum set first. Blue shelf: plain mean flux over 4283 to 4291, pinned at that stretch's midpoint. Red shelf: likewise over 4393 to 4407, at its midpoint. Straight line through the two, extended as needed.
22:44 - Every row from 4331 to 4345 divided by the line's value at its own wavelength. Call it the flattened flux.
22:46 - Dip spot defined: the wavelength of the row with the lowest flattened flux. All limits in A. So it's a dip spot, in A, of 4340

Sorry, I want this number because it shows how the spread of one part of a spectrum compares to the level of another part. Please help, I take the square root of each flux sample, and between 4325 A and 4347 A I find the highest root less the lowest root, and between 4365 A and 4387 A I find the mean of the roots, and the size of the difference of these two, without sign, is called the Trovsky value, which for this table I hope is 2.6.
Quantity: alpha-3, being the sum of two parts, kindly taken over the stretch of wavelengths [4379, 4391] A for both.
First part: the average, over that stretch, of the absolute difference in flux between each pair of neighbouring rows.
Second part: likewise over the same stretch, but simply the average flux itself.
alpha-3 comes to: 9.7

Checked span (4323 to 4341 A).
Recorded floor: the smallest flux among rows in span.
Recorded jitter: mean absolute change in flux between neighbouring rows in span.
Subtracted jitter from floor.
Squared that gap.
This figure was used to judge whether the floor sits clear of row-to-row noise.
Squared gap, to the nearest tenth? 50.7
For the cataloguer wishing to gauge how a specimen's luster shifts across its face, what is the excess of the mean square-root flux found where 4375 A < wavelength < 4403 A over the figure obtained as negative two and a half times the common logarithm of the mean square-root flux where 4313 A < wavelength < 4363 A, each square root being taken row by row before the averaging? 4.37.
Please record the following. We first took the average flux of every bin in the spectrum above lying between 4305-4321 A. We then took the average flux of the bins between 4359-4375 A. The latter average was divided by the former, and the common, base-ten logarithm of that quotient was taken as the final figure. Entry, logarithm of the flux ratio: 0.10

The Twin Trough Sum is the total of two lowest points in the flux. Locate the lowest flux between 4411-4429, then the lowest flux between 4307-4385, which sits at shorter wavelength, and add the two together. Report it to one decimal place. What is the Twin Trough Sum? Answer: 16.6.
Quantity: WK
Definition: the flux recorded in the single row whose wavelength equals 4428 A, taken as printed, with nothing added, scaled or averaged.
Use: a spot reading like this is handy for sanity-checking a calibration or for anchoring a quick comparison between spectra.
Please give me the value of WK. 10.37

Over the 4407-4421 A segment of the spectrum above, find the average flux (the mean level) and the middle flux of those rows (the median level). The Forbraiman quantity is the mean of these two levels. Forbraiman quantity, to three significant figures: 10.7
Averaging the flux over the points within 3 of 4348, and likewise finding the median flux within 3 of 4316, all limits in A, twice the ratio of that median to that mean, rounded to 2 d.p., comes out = 1.98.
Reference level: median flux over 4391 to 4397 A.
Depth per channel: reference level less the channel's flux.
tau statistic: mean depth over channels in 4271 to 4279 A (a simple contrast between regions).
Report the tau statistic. 1.7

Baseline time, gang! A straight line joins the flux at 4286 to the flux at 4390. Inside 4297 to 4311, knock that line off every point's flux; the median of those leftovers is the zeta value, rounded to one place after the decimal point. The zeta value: -1.9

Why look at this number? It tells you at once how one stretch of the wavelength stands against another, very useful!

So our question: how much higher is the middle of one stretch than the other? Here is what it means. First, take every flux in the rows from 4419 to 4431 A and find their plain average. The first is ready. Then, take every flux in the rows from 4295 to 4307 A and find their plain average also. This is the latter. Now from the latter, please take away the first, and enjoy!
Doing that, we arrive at -4.5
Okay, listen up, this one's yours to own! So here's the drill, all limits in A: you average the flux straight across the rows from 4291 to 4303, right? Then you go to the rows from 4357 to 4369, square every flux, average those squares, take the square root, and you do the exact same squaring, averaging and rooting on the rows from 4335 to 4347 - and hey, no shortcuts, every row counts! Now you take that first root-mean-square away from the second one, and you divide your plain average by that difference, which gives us -4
